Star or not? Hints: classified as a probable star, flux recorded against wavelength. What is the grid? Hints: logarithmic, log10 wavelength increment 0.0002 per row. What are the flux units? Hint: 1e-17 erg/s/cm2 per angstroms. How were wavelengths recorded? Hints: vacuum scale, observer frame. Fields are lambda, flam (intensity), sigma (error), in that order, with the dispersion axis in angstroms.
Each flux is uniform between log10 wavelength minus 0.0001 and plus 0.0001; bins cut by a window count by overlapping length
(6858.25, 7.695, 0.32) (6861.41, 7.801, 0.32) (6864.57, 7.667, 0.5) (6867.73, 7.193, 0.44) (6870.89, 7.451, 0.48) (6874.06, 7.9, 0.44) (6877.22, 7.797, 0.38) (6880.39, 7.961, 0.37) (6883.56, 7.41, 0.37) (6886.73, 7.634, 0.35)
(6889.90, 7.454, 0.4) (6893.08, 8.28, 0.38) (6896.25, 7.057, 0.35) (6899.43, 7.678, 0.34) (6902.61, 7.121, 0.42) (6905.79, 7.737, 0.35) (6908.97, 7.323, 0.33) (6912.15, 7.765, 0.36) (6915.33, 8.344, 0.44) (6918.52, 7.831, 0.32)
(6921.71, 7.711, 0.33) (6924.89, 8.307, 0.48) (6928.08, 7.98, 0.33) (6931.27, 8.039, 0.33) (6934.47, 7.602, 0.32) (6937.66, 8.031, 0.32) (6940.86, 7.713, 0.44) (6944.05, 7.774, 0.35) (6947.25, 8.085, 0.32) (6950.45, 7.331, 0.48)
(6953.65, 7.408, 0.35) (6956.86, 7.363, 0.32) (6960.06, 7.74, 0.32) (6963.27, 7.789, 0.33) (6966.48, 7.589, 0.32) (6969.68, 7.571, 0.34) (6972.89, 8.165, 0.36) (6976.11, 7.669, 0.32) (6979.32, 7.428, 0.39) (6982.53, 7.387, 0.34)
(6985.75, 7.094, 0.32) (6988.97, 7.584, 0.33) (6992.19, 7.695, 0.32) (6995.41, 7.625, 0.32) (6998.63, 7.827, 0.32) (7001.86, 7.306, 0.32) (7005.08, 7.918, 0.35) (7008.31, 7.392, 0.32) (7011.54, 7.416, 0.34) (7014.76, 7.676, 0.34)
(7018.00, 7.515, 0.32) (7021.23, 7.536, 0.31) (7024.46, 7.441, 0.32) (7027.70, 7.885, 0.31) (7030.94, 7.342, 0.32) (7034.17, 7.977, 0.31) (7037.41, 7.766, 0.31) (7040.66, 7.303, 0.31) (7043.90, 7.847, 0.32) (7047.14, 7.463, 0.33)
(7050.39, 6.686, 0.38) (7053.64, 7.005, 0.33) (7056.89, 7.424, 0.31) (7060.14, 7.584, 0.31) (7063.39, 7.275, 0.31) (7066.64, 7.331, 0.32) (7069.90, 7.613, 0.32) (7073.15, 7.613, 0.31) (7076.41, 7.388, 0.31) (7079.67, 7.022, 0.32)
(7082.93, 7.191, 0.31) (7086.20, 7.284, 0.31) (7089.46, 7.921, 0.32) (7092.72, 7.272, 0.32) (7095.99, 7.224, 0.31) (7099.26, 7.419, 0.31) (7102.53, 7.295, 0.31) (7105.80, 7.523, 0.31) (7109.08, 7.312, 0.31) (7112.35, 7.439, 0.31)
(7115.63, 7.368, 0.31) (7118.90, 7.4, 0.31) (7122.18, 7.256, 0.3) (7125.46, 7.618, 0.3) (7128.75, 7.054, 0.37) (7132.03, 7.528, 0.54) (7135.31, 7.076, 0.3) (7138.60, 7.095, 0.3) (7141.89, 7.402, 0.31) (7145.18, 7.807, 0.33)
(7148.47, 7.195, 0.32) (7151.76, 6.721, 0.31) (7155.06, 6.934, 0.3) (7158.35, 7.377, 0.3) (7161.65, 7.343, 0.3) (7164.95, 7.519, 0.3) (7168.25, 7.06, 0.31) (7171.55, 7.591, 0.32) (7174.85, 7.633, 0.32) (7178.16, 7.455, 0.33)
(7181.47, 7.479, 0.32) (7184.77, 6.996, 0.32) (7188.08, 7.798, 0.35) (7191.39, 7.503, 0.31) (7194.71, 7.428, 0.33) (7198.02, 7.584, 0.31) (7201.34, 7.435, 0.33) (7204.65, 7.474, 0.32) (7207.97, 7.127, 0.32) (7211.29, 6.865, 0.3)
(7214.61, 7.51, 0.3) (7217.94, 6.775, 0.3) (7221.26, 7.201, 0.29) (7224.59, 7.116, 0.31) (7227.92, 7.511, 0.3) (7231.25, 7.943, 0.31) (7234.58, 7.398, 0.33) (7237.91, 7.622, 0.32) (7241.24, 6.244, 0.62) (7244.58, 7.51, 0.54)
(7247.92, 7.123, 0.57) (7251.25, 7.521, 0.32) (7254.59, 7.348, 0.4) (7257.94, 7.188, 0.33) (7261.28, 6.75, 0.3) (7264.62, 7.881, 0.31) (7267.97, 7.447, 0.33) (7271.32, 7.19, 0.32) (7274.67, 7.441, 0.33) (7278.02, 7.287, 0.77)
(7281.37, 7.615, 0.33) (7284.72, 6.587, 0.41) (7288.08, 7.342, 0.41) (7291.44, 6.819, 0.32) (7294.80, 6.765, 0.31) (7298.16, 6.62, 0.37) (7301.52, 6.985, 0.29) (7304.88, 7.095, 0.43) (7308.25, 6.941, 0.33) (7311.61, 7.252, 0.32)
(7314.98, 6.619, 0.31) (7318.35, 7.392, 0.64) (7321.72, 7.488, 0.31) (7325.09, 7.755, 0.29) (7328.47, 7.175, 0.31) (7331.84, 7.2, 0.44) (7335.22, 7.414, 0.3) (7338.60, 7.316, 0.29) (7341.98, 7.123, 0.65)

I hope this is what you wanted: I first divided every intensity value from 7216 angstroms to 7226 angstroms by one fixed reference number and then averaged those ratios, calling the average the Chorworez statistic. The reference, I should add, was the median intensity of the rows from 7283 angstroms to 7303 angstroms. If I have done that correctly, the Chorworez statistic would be 1.04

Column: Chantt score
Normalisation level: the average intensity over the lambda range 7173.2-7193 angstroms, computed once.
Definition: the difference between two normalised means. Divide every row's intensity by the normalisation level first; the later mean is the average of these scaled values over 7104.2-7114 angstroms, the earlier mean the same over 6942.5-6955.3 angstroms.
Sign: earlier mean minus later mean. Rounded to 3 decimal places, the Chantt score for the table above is 0.030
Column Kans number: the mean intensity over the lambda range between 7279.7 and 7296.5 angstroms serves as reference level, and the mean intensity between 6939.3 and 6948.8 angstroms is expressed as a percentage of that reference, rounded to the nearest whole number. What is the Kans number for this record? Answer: 112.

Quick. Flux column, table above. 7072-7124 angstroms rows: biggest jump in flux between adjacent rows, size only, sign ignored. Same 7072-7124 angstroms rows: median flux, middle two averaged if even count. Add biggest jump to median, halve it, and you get 4.0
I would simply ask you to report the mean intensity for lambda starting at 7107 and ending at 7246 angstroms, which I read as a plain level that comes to 7.33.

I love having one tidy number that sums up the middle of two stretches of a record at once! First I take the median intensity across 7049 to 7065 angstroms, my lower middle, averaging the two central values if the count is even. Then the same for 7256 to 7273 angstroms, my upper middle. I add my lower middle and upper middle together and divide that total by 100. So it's 0.145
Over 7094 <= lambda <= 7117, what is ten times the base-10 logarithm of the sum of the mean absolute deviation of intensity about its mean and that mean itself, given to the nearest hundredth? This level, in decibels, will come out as 8.72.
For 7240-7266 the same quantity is 8.79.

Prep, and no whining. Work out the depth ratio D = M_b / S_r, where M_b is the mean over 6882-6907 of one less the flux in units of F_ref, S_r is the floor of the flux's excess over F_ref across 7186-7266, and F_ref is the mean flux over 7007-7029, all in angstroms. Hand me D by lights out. -0.001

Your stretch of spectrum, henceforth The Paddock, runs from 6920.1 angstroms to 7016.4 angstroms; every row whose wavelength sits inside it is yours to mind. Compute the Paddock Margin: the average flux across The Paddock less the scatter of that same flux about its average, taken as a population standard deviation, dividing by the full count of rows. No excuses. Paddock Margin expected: 7.4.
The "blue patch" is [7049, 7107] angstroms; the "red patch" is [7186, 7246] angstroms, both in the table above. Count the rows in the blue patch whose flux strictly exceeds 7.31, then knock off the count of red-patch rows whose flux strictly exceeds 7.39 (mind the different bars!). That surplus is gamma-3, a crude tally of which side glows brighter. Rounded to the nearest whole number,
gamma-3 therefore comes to -3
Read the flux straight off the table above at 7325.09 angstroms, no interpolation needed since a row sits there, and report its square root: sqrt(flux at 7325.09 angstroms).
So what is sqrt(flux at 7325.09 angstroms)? 2.78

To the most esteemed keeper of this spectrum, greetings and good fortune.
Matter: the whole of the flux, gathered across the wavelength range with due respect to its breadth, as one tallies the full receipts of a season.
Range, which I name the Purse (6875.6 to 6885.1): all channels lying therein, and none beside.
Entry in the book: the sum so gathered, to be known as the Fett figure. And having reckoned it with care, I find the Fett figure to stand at 73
